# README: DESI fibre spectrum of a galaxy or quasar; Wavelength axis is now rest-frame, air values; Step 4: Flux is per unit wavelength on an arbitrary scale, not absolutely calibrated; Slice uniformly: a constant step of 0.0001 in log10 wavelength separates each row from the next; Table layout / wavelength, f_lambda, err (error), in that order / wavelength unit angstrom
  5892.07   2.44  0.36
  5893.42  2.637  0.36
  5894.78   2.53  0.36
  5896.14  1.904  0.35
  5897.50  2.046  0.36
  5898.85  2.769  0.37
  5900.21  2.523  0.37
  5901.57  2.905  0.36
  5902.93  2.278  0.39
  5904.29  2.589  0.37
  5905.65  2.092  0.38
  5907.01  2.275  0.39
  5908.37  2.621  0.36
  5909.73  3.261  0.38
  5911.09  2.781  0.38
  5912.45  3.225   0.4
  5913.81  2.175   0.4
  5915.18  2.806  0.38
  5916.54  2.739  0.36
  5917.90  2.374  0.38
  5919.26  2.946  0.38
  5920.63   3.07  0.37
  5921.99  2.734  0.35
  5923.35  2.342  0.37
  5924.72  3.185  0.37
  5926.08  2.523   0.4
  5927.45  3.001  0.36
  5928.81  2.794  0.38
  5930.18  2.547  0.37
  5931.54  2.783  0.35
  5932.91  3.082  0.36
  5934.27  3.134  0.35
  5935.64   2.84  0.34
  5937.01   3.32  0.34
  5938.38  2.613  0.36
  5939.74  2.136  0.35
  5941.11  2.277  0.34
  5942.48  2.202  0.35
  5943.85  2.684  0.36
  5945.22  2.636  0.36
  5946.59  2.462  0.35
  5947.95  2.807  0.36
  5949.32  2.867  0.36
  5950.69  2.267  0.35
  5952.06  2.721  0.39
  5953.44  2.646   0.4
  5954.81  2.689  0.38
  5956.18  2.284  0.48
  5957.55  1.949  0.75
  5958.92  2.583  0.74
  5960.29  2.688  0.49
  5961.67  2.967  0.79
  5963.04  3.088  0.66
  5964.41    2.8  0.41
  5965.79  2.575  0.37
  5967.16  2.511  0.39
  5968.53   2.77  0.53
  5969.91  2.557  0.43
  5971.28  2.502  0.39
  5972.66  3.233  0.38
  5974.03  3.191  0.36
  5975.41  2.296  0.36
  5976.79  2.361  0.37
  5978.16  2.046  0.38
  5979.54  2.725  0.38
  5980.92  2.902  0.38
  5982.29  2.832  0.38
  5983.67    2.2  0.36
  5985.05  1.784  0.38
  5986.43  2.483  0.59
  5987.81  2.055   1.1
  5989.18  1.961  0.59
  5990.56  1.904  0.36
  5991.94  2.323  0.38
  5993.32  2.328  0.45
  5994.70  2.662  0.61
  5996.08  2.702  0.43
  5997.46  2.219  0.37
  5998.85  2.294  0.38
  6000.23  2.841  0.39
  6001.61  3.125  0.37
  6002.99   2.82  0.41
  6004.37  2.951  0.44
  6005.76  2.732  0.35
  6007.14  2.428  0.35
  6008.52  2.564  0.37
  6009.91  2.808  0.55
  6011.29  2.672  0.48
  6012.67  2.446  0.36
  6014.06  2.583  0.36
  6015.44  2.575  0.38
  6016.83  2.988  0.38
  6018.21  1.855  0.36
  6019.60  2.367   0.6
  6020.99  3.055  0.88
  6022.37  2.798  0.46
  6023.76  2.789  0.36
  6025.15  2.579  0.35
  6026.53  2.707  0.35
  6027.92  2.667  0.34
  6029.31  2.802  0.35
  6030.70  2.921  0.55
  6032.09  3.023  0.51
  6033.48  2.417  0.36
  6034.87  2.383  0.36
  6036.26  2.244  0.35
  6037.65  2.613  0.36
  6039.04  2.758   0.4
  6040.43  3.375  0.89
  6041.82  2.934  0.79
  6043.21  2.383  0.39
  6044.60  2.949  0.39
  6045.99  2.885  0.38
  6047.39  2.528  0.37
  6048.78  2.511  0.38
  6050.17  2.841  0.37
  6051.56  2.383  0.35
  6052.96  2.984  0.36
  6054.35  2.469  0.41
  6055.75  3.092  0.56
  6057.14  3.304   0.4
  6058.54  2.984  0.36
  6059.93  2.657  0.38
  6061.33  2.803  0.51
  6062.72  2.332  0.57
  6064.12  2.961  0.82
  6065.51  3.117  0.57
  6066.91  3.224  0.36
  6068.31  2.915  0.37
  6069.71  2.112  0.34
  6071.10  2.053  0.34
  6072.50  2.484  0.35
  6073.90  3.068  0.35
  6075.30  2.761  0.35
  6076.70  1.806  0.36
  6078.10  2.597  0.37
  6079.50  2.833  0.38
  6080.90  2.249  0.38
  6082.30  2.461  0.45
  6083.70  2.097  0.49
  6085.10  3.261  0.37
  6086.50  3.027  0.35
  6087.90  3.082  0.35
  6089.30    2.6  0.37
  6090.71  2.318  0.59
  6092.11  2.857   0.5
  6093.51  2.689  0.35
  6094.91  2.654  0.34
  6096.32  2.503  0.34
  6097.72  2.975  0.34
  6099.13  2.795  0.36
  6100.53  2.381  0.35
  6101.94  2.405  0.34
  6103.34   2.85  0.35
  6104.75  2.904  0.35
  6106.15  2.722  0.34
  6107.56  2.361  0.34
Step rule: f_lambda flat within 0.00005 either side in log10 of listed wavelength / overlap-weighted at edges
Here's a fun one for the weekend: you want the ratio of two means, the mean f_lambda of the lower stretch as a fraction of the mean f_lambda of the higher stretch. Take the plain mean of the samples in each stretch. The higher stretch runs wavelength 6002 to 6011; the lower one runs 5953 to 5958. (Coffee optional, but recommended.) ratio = 0.88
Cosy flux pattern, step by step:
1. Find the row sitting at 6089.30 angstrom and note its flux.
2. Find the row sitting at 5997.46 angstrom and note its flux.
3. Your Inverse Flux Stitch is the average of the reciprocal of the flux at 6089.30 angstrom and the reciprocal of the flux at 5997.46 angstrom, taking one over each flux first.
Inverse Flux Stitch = 0.418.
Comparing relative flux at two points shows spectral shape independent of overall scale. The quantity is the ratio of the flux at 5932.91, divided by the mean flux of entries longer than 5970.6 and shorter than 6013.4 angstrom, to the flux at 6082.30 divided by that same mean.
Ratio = 1.25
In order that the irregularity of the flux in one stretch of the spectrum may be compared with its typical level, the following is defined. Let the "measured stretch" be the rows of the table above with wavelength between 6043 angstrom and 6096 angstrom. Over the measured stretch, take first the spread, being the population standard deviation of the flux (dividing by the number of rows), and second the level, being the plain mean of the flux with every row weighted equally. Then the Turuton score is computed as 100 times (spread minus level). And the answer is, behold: -233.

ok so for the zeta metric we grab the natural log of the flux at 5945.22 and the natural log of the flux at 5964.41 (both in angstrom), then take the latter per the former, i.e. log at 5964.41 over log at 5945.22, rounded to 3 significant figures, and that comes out 1.06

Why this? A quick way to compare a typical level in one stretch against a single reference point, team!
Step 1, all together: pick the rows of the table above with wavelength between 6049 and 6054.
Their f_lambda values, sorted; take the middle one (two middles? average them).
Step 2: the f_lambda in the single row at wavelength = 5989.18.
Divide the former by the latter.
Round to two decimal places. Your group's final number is 1.45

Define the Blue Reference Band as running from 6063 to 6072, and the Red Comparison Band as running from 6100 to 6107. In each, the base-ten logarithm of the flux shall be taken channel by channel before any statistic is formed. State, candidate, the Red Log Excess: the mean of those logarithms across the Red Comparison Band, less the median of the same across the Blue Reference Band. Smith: -0.046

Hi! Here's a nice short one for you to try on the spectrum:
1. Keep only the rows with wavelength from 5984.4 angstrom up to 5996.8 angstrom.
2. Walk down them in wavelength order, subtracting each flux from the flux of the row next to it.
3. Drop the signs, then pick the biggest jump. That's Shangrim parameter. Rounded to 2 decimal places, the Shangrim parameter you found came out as 0.70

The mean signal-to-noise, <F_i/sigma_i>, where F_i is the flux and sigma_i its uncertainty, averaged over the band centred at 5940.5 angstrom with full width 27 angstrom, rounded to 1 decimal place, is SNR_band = 7.5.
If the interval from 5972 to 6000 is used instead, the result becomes 5.9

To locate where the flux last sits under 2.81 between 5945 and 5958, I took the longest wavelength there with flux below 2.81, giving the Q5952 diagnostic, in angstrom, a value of 5957.55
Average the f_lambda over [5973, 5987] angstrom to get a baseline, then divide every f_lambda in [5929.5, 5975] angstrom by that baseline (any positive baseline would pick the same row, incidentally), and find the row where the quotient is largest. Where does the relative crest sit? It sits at 5937.01 angstrom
